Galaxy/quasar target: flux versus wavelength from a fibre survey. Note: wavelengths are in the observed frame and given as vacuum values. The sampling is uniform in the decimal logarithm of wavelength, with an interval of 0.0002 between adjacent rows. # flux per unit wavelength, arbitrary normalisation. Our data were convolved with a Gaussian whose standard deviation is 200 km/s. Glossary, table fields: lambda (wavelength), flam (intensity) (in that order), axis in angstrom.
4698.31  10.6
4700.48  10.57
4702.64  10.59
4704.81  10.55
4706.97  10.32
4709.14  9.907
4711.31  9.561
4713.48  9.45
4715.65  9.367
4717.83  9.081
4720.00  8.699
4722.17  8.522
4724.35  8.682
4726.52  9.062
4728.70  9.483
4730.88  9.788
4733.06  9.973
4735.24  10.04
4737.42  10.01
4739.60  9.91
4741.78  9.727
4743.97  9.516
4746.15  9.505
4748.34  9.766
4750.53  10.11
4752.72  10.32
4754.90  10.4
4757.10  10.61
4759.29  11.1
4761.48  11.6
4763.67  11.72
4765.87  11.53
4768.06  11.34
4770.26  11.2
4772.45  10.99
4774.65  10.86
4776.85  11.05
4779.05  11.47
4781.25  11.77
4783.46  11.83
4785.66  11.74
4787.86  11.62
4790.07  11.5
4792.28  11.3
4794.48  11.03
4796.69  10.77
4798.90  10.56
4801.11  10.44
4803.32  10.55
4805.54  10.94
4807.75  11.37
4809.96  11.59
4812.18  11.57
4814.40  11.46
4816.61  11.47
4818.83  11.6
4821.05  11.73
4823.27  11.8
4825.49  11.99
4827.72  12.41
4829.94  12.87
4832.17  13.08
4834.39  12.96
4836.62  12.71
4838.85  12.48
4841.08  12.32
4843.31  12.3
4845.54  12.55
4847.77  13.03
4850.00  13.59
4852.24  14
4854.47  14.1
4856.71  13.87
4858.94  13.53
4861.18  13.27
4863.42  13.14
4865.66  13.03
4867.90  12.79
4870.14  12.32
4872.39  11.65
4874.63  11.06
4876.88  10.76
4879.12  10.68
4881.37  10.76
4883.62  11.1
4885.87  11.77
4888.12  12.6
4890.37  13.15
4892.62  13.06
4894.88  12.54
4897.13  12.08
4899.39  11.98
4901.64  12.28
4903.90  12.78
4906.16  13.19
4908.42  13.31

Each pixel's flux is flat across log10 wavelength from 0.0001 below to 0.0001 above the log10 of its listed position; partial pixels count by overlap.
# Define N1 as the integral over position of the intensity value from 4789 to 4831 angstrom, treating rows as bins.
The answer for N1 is 480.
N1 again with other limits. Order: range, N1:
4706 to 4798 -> 956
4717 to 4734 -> 156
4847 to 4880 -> 420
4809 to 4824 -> 174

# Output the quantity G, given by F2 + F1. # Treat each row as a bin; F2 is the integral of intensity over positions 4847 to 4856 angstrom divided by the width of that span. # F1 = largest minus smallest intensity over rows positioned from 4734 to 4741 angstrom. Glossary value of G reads 13.8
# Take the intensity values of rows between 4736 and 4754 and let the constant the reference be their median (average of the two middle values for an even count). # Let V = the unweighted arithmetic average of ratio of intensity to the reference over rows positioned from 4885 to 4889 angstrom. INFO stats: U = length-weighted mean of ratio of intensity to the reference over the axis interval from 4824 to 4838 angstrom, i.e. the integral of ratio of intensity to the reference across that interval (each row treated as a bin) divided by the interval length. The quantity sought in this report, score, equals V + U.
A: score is 2.52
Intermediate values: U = 1.28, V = 1.24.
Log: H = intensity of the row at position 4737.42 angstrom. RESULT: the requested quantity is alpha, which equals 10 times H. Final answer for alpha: 100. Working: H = 10.01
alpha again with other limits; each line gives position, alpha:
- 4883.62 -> 111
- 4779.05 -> 115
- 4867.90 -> 128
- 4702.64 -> 106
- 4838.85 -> 125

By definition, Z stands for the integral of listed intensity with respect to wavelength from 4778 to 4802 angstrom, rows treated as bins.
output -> 271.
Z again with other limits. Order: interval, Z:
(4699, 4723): 233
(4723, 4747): 230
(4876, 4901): 297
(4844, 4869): 334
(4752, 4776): 266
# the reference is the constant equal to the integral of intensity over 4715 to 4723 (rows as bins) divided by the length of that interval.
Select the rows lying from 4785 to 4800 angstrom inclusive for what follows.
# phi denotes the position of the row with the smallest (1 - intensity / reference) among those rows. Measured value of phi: 4785.66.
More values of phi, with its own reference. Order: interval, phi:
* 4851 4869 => 4854.47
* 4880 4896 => 4890.37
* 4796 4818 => 4809.96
